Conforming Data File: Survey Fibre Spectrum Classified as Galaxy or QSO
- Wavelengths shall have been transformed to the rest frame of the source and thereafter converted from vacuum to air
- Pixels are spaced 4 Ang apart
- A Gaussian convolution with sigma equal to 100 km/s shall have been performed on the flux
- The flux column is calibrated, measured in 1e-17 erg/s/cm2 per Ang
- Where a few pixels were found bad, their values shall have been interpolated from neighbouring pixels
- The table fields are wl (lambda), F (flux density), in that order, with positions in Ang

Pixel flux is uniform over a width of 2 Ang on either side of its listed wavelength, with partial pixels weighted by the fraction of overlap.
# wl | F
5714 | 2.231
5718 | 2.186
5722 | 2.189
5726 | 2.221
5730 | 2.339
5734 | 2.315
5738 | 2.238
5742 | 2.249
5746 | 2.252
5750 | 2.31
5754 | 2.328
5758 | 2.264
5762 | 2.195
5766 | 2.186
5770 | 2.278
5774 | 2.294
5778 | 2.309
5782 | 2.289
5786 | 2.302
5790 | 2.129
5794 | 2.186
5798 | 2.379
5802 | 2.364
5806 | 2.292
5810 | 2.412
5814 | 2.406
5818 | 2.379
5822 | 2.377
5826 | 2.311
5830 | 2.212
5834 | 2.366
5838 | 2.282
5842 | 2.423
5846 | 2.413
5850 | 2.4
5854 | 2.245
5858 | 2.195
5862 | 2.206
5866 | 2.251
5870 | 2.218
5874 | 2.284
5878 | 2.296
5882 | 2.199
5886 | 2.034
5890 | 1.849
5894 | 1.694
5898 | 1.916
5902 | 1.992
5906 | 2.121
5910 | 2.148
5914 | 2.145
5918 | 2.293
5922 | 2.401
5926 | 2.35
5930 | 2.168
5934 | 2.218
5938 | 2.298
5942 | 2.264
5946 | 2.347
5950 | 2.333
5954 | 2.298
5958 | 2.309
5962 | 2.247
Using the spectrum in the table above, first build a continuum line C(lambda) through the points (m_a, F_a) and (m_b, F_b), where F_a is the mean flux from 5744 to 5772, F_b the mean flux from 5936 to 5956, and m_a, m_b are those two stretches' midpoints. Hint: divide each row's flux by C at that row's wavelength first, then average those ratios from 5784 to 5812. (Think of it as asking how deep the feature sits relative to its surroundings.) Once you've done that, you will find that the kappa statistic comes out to 1.01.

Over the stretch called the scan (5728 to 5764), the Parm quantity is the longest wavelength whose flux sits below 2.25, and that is 5762 Ang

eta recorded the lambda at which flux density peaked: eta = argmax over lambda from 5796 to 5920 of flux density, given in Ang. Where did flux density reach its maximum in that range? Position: 5842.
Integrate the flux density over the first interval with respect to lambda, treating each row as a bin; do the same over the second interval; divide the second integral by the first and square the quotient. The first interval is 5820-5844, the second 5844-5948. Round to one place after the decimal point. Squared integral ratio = 16.6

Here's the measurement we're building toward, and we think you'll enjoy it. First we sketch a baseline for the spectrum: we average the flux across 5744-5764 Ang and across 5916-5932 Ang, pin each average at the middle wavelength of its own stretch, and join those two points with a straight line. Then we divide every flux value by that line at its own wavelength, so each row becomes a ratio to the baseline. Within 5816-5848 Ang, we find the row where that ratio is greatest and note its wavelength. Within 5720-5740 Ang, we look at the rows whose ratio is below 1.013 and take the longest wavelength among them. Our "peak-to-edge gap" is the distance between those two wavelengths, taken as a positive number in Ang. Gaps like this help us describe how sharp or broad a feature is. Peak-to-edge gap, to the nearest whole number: 104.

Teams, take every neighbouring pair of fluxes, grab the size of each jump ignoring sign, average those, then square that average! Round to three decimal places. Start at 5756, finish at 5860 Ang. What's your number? 0.004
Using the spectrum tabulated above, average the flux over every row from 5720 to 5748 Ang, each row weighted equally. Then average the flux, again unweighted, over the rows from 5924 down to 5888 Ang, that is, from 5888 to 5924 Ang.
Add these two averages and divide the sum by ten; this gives 0.432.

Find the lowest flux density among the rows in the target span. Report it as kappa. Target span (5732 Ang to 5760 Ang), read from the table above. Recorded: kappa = 2.238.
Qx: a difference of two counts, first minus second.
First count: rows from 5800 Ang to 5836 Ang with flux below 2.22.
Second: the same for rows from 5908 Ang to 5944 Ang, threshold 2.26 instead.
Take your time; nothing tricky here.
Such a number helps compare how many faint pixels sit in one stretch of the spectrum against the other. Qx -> -3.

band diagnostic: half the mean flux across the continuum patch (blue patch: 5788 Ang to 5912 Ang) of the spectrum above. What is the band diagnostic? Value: 1.11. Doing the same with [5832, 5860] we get 1.17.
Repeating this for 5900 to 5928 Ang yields 1.10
